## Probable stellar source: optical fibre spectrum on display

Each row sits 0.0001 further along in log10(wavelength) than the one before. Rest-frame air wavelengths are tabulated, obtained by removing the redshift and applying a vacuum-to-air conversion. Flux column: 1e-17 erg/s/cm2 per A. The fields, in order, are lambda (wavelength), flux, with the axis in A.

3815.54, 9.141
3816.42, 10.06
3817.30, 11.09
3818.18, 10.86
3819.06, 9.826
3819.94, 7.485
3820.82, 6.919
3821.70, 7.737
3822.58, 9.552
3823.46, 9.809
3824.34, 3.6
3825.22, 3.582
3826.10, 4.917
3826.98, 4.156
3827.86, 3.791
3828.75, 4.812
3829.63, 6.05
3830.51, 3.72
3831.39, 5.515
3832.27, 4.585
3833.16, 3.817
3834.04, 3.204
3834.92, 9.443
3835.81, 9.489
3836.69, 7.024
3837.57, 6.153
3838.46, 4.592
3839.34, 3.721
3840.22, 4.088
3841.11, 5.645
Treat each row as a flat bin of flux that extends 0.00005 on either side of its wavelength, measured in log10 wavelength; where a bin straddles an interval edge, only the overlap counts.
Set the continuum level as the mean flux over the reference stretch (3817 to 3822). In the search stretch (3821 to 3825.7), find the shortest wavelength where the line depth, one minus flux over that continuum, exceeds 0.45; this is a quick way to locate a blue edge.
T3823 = 3824.34 A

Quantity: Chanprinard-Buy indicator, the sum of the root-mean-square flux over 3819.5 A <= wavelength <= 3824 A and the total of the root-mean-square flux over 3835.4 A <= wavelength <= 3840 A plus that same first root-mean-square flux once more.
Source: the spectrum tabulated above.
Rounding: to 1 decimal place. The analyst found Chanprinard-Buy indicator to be 23.3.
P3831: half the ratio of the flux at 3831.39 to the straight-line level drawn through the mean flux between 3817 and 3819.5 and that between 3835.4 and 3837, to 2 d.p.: 0.31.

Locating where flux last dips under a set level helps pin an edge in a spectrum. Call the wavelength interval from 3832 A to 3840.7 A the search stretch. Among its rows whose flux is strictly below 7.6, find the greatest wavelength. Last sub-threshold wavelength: 3840.22 A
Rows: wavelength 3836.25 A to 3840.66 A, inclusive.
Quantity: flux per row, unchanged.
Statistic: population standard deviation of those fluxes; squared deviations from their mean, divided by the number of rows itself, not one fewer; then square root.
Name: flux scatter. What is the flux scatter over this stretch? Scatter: 1.3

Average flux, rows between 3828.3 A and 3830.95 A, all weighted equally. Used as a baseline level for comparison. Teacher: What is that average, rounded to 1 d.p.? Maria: 4.9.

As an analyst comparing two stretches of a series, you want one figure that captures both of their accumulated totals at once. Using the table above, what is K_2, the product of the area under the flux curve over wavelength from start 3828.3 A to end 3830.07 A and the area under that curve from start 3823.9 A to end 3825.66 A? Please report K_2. 61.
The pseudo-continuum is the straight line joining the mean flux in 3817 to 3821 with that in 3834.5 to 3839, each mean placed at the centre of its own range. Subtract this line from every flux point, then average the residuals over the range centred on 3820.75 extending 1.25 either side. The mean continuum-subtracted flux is -1.7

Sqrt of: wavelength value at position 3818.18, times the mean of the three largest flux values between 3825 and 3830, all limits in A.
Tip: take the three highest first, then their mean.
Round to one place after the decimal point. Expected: 7.6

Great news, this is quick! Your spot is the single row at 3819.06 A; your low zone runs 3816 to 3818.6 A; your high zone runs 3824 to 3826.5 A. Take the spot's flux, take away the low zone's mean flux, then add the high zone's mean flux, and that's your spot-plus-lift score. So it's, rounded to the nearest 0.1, 3.2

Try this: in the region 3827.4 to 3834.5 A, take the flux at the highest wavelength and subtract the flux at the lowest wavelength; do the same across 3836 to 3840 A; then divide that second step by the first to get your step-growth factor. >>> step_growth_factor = 5.6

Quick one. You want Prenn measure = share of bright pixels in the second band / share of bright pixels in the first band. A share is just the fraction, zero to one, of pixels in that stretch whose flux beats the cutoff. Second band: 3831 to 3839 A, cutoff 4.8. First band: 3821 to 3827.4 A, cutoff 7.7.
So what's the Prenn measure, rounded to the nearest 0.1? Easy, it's 1.3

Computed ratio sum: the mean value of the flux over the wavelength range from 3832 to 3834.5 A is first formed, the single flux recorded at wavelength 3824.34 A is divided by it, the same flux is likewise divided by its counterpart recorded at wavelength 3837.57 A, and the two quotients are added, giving 1.52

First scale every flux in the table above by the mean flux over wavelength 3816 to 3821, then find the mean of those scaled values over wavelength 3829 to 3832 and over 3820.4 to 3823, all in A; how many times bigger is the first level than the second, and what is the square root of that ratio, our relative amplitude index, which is 0.79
